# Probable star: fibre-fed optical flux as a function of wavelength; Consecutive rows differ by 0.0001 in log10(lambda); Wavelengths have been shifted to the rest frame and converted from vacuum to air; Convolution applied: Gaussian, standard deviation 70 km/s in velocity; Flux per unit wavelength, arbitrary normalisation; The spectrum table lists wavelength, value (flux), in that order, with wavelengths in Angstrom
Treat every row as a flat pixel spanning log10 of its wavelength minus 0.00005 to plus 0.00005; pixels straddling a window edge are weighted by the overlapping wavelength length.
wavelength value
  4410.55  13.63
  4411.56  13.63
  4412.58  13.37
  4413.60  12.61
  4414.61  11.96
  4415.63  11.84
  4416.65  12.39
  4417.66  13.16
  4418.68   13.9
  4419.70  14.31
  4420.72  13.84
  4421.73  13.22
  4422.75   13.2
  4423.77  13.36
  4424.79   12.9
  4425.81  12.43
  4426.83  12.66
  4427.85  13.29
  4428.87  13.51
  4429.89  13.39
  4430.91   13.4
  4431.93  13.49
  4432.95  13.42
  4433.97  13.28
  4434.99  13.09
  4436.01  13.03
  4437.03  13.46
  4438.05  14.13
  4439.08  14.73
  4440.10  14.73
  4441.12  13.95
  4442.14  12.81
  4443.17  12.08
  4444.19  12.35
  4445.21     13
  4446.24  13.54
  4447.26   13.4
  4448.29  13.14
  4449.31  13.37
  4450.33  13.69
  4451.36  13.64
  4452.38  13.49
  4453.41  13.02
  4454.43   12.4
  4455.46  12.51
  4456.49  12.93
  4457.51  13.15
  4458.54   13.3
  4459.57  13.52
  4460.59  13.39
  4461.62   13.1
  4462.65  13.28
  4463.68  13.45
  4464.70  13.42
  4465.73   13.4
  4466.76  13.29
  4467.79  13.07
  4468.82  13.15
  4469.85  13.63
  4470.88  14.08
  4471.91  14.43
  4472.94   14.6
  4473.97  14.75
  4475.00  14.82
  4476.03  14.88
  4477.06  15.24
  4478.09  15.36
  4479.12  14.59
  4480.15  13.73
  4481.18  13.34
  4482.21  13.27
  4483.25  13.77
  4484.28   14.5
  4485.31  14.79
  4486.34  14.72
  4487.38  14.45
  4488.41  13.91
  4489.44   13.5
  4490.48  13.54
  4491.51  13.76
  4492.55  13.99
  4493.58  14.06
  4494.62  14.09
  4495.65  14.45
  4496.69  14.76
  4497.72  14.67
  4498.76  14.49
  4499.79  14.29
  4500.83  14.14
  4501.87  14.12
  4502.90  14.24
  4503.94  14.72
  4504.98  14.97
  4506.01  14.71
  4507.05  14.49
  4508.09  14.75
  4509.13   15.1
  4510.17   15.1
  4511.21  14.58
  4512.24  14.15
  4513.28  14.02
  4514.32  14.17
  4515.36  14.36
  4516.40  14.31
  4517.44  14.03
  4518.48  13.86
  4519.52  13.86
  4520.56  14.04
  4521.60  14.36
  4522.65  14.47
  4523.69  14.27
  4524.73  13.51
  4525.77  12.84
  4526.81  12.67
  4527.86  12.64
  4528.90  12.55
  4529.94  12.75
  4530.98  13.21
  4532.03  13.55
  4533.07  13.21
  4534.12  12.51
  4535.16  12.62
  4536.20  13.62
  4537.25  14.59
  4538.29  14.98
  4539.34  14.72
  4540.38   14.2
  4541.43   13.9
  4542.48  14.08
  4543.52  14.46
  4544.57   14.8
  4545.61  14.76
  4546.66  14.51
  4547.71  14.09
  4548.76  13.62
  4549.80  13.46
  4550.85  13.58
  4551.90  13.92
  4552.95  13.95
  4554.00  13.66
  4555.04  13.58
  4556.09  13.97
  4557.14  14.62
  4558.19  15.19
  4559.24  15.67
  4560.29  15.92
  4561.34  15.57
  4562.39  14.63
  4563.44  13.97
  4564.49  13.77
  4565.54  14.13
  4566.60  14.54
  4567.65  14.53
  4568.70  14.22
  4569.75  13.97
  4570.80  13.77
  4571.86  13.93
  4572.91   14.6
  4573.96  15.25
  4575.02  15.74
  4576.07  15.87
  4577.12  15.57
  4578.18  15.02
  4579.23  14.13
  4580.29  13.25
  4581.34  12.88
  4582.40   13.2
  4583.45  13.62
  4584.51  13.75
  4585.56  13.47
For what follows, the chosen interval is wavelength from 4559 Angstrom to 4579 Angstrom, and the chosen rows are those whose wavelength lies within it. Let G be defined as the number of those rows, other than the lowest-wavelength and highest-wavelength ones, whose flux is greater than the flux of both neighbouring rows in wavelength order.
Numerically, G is 3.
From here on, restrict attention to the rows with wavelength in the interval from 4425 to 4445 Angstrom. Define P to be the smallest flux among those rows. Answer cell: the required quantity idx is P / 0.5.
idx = 24.2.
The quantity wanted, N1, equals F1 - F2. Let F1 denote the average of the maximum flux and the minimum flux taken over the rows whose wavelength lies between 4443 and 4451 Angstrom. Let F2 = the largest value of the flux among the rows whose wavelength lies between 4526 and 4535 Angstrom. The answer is -0.7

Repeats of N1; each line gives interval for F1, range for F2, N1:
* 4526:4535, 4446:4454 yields -0.7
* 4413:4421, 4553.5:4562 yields -2.8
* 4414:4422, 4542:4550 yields -1.7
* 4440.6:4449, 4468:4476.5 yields -1.9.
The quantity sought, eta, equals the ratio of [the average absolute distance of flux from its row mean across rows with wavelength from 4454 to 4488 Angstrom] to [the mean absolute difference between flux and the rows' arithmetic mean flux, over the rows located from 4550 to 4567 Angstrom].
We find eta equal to 1.1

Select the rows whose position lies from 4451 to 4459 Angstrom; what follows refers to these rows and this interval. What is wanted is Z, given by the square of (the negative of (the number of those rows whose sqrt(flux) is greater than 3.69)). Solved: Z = 1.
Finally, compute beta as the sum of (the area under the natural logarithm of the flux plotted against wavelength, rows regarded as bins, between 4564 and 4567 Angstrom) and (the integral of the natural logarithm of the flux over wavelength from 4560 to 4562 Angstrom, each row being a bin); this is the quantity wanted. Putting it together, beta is 13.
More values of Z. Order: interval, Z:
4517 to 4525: 49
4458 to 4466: 0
